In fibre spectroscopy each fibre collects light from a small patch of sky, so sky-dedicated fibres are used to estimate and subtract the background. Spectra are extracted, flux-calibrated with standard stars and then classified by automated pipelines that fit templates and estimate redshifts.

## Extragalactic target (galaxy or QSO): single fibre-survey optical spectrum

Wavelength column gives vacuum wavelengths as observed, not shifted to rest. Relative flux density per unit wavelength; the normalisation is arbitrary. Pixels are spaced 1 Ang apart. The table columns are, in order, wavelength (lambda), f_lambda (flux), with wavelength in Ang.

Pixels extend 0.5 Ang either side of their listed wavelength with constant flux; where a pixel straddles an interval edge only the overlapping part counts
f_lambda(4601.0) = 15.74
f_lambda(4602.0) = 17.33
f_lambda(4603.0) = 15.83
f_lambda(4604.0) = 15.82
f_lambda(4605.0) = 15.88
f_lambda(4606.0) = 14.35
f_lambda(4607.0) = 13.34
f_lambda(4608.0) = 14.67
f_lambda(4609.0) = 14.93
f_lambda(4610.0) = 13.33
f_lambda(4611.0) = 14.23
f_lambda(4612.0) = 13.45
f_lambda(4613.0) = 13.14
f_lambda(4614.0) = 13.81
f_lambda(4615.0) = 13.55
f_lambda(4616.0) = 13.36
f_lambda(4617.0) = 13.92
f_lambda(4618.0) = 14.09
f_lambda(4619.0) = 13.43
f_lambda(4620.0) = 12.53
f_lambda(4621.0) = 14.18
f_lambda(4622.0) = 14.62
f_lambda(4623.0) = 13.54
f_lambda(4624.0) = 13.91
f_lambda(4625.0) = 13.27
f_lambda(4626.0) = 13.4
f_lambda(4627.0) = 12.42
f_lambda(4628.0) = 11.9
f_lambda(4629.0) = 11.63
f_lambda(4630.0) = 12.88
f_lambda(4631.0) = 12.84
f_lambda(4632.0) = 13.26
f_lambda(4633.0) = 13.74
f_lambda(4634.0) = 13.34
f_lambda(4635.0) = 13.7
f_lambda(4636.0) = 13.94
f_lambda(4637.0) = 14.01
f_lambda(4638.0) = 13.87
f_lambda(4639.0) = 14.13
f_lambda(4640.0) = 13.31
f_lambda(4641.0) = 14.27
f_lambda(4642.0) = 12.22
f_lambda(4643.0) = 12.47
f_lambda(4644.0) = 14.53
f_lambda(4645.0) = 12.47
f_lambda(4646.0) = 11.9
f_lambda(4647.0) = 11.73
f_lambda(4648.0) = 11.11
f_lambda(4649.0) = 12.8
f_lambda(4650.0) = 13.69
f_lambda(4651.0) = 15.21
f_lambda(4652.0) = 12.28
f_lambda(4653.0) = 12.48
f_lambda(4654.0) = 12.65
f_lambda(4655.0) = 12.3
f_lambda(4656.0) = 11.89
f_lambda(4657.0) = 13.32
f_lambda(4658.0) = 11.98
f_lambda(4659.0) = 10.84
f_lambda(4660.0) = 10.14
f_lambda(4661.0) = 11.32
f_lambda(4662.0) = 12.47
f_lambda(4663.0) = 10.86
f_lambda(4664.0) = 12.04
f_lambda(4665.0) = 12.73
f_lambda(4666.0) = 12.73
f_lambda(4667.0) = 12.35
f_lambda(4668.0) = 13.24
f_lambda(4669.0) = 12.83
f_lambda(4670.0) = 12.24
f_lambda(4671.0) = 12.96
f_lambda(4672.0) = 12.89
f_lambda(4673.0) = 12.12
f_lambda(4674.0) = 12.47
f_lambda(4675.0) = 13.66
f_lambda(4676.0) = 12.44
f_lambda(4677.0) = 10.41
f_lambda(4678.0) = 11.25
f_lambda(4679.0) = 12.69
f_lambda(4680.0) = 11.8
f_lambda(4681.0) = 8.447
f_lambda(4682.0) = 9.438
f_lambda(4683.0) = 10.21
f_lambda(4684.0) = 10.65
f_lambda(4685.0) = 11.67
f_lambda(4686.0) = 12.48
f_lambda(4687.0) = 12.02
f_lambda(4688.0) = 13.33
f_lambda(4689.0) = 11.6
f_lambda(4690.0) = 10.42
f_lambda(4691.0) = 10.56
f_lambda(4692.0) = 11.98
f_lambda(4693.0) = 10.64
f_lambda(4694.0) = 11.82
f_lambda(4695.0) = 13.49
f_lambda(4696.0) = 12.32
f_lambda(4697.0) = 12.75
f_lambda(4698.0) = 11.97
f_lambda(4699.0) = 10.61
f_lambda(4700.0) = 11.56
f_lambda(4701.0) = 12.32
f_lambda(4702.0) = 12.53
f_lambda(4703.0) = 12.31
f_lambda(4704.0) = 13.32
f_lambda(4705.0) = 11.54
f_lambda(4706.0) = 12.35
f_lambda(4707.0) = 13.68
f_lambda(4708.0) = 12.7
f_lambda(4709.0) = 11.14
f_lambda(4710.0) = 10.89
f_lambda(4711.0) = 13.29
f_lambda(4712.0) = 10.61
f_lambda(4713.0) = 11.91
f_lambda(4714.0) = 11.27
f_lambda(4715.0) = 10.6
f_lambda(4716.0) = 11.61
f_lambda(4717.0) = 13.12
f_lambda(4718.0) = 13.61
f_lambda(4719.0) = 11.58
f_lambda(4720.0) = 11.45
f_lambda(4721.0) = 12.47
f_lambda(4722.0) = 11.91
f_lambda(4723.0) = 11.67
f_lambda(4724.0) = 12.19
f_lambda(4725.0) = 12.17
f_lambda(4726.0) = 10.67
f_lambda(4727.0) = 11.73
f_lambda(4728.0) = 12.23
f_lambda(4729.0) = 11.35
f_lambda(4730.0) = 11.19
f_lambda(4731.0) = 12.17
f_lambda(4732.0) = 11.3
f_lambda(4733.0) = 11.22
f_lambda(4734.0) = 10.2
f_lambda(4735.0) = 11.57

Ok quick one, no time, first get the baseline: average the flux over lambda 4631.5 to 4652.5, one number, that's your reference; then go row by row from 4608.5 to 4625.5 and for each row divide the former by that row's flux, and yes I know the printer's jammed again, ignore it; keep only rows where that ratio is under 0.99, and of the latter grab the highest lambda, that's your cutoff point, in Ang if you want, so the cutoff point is 4624.0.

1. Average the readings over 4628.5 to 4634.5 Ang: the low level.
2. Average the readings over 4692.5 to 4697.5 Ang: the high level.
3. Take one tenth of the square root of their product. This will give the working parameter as 1.26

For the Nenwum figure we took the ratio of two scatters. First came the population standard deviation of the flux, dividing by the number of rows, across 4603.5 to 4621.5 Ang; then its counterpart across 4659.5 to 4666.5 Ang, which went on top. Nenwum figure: 1.1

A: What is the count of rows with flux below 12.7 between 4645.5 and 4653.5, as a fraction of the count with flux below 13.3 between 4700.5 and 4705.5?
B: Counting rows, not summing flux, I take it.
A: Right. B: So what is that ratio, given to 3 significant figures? 1.25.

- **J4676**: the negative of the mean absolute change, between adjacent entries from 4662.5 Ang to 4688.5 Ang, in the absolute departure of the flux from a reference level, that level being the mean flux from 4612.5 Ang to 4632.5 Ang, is -0.85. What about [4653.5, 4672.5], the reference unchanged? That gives -0.78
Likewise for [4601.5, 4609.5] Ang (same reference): -0.81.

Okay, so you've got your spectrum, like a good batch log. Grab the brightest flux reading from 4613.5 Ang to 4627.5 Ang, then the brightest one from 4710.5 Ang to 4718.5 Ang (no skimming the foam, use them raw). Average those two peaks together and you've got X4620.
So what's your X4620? 14.1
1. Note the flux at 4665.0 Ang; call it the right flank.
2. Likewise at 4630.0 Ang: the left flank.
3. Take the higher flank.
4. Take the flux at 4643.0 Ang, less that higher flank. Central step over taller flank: -0.4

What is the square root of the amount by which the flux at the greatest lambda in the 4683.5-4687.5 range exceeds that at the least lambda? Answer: 1.2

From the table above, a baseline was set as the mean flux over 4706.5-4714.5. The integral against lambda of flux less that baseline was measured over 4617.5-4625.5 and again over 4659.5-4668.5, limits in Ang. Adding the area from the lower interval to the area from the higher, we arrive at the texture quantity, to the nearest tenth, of 14.5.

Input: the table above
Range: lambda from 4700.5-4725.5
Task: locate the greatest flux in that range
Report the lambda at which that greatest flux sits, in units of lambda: 4707.0 Ang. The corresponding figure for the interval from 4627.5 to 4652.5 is 4651.0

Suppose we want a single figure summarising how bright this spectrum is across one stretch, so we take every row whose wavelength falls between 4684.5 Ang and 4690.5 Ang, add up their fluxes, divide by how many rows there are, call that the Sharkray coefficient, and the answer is 11.9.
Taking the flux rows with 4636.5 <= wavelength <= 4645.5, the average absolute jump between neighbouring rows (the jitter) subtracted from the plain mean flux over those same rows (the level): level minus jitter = 12.4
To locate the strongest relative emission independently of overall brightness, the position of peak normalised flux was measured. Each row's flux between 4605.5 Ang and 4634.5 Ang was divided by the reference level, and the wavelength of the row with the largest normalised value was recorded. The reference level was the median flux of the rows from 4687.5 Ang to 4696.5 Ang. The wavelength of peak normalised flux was 4609.0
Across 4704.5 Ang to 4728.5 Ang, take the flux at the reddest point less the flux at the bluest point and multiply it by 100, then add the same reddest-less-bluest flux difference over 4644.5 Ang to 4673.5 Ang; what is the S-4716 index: 69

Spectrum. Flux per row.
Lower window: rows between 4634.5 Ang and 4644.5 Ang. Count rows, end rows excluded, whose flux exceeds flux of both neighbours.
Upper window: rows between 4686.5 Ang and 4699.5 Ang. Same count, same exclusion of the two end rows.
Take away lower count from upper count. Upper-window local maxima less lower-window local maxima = 1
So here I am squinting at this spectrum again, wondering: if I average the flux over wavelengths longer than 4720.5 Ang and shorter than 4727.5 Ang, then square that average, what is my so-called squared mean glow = 140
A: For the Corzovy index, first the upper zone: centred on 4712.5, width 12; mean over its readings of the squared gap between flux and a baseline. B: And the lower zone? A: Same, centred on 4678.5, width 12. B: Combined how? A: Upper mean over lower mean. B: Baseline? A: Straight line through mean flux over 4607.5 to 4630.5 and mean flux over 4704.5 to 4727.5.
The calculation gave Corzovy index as 0.4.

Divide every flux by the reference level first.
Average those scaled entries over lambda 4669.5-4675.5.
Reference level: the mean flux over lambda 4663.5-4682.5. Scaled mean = 1.06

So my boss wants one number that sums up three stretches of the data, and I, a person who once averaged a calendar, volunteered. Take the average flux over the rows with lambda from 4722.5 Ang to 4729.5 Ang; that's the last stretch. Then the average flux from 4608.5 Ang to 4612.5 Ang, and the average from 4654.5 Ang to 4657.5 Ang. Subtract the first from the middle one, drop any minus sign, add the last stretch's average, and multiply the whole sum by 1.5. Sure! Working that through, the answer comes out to 19.8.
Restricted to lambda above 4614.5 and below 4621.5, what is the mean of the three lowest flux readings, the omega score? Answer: 13.1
